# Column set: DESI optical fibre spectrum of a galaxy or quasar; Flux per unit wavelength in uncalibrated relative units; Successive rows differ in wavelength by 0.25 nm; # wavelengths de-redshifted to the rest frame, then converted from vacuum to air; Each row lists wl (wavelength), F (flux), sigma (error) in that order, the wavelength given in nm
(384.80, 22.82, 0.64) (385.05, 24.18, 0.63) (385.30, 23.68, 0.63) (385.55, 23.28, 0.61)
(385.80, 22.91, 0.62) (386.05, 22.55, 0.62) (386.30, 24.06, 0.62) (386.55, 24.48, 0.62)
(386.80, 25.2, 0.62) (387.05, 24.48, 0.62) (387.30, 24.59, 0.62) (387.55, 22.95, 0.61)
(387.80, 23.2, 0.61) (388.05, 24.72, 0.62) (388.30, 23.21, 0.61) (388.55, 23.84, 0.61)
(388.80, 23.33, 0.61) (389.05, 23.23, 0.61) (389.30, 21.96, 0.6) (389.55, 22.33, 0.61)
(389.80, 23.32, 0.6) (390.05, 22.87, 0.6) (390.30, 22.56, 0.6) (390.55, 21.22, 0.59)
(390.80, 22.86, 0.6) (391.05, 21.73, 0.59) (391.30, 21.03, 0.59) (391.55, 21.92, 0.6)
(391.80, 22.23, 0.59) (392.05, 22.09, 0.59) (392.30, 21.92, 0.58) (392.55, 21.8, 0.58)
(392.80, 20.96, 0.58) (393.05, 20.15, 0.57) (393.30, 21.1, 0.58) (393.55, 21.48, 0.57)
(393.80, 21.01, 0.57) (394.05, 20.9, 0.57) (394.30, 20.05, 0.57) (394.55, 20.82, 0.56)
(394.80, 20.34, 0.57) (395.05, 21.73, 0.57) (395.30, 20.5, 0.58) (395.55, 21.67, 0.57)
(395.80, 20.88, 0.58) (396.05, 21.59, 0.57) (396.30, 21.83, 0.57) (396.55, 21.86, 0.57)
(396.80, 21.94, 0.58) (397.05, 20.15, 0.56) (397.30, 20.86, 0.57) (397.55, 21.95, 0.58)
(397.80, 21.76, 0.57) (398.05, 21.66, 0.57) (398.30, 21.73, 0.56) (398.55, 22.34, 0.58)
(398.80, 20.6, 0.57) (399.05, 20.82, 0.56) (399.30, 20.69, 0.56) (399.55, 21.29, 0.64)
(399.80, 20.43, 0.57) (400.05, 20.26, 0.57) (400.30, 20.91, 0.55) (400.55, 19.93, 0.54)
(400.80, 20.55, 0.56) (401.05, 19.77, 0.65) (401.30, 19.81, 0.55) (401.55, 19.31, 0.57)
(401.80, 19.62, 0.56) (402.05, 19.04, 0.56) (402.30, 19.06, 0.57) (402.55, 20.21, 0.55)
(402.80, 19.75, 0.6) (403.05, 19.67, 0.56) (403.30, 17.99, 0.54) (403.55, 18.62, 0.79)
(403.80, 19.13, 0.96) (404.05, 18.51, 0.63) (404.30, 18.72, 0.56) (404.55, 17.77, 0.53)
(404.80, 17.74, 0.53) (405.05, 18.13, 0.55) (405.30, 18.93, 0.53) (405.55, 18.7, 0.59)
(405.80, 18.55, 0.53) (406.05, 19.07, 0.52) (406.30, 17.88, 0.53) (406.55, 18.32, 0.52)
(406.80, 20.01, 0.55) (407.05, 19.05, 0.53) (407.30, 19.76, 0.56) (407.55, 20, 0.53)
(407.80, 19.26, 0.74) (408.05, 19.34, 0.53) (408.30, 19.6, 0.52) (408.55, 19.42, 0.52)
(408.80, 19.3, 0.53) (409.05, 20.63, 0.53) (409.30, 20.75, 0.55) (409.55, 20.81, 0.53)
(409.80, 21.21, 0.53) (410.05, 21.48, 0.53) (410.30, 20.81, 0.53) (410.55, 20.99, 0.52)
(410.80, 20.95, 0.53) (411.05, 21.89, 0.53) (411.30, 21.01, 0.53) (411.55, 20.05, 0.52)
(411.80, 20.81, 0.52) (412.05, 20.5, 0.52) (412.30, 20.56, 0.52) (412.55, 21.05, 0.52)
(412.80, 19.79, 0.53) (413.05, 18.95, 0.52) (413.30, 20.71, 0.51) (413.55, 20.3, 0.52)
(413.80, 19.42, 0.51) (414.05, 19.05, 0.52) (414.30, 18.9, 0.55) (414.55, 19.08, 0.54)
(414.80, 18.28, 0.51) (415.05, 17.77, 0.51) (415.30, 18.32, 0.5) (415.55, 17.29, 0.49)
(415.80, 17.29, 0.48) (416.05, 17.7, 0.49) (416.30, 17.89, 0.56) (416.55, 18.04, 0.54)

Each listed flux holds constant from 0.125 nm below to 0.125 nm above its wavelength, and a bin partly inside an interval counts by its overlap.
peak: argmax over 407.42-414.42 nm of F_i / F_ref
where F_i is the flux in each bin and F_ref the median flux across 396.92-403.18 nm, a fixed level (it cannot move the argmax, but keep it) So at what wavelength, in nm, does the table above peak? 411.05 nm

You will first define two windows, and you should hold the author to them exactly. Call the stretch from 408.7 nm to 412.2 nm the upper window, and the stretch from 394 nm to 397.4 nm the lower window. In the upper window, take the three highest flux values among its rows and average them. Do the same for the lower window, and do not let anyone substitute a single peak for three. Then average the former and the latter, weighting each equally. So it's 21.7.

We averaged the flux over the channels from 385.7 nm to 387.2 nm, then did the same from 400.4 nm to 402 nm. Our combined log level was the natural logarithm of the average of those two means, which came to 3.09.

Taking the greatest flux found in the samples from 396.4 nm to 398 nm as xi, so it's 21.95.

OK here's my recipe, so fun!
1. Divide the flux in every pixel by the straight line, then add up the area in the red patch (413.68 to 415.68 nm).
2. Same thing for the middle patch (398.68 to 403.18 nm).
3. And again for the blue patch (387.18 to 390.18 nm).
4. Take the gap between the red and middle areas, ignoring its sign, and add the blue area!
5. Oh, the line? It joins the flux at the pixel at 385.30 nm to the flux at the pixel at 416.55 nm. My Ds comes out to 5.3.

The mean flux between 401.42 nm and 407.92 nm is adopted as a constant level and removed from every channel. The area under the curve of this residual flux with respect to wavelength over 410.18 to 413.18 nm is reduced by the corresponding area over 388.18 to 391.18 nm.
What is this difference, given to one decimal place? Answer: -6.3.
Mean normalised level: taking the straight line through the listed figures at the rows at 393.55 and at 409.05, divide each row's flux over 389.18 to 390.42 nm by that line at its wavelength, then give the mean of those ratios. 1.04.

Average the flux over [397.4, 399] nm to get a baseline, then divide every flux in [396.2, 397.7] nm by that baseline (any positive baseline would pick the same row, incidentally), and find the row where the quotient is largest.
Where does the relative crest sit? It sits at 397.55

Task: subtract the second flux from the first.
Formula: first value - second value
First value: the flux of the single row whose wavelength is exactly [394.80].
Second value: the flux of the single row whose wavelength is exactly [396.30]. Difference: -1.5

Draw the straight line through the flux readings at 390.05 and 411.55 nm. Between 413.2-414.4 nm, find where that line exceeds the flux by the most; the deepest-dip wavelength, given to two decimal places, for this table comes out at 414.30 nm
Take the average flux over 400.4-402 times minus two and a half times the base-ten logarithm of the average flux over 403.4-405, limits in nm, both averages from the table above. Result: -63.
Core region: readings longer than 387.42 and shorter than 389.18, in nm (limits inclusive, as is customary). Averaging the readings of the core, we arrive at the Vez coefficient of 23.5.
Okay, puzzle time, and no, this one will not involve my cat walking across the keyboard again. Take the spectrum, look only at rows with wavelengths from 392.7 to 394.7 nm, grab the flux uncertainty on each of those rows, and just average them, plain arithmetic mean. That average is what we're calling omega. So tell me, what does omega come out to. 0.571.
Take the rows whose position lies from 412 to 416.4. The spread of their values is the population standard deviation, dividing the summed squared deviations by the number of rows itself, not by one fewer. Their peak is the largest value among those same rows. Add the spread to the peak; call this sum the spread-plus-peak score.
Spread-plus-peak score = 22.2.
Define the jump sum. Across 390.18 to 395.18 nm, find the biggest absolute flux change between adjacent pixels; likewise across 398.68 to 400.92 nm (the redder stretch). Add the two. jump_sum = 2.62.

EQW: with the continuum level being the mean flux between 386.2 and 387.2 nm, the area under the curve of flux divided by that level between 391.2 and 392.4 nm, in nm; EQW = 1.1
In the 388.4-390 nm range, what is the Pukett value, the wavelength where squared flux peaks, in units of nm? 388.55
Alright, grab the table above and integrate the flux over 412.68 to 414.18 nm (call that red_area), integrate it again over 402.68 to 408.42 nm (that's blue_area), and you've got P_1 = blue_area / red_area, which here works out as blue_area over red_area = 4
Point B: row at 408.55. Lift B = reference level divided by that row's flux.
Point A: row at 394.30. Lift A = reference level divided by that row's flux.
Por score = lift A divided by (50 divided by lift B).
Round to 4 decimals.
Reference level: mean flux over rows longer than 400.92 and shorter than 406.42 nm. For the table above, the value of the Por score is 0.0184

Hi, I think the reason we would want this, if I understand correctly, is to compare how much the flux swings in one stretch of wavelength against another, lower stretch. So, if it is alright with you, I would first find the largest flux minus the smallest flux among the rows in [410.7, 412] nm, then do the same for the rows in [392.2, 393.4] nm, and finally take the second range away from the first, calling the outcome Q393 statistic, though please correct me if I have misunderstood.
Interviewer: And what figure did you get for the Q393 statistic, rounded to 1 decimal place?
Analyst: 0.1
